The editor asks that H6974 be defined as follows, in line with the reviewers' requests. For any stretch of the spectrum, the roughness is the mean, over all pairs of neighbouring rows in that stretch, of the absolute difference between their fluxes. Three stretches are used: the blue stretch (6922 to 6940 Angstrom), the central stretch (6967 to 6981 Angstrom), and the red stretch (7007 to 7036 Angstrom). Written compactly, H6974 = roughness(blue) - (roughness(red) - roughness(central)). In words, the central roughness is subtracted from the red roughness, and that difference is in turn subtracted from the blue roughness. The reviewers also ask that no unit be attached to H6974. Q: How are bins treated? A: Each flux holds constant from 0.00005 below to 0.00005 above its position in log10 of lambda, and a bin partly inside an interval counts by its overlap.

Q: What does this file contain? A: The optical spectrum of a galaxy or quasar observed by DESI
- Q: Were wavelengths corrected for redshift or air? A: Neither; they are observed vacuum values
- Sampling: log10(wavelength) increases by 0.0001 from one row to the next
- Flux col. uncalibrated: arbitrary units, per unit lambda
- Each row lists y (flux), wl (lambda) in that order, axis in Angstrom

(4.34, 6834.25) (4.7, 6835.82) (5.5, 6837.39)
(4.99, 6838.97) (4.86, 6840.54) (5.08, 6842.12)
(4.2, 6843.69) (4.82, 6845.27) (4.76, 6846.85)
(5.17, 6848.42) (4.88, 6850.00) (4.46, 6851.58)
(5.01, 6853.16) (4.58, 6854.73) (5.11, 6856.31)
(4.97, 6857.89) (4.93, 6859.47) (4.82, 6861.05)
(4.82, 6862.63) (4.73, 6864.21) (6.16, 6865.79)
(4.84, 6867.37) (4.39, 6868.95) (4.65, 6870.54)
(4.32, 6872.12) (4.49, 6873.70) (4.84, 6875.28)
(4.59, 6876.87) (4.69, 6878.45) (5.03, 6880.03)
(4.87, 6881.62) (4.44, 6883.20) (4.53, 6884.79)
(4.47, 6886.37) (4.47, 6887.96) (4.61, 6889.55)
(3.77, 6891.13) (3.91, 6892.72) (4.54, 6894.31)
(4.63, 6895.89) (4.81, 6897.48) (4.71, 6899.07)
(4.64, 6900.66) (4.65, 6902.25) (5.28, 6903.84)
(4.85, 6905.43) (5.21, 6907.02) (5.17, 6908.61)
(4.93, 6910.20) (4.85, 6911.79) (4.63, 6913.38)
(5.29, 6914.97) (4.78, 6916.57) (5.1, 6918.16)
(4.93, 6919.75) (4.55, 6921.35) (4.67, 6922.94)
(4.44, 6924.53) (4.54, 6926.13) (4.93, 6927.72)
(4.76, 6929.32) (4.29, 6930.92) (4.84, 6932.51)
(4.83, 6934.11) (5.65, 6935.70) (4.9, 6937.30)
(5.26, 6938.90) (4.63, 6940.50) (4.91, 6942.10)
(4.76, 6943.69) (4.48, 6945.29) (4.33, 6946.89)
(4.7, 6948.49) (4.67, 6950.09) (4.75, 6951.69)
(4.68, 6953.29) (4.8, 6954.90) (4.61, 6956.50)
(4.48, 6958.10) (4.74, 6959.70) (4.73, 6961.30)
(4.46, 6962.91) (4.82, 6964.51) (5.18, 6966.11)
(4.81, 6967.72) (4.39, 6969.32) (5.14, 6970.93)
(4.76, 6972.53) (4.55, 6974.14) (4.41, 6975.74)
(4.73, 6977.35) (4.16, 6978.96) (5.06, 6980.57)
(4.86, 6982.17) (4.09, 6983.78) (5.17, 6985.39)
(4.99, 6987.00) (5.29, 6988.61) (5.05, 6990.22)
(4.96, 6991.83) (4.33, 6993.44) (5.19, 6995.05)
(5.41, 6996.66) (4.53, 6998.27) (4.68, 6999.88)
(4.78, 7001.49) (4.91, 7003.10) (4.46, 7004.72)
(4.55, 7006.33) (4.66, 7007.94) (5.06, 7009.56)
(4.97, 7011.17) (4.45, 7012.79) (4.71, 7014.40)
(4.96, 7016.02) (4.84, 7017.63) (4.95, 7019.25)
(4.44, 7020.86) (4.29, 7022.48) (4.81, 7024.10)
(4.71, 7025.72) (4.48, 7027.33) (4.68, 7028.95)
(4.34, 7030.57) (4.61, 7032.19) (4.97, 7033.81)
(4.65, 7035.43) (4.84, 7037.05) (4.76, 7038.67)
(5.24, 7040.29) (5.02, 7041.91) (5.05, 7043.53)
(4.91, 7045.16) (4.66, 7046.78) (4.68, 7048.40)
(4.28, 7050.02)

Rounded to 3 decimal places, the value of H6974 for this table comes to 0.567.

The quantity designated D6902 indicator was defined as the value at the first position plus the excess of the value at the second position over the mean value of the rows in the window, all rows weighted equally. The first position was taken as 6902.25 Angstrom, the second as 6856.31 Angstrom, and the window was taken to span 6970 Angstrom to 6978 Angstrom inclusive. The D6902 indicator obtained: 5.0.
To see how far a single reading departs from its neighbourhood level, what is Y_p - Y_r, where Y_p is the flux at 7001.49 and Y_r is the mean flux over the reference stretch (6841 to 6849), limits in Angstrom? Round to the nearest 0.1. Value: 0.0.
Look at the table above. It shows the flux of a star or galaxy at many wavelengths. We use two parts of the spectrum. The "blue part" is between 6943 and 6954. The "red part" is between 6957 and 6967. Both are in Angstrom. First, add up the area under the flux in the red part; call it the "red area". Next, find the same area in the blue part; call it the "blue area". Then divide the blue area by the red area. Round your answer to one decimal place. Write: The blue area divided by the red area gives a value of 1.1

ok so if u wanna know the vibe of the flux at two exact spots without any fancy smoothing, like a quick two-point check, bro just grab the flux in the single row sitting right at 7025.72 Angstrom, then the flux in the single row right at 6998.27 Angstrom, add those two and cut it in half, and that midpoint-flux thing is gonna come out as 4.62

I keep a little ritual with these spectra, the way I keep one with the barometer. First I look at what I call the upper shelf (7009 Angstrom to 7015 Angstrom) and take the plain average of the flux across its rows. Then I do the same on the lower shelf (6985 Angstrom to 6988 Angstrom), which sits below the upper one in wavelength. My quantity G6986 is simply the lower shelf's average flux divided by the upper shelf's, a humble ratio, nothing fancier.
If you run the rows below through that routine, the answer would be 1.06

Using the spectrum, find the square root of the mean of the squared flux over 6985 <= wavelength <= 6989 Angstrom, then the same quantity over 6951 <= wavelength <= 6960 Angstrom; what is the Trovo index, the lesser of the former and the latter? 4.68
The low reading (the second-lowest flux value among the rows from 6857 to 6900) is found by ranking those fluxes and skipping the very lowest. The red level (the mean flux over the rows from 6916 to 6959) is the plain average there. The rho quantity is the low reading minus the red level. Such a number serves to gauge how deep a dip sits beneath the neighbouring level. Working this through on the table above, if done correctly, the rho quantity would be -0.841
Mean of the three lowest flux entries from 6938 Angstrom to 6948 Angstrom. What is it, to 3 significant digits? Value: 4.48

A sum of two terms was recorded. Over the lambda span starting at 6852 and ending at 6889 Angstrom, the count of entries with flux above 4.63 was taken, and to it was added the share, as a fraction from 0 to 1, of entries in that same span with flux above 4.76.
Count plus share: 14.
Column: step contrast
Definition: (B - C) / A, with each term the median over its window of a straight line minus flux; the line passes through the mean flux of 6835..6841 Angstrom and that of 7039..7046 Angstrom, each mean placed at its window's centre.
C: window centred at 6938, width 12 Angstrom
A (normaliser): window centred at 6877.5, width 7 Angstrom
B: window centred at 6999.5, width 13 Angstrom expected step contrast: 0.6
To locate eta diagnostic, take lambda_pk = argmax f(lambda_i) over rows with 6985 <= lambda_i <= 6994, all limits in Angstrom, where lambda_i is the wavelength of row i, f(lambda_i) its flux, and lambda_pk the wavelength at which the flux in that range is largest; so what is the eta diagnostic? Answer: 6988.61 Angstrom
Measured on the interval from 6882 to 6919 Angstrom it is 6914.97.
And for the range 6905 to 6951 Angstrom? 6935.70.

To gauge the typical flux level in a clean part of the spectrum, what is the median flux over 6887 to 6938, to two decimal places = 4.77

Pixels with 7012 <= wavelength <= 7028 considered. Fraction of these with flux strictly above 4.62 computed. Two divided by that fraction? 3.3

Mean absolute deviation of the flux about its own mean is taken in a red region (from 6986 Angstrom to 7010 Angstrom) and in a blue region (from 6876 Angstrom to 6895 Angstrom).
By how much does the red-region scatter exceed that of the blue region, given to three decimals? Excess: 0.033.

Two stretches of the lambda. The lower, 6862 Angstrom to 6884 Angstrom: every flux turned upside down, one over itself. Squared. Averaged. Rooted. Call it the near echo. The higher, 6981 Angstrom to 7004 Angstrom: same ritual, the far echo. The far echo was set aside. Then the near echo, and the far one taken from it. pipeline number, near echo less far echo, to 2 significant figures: 0.0045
